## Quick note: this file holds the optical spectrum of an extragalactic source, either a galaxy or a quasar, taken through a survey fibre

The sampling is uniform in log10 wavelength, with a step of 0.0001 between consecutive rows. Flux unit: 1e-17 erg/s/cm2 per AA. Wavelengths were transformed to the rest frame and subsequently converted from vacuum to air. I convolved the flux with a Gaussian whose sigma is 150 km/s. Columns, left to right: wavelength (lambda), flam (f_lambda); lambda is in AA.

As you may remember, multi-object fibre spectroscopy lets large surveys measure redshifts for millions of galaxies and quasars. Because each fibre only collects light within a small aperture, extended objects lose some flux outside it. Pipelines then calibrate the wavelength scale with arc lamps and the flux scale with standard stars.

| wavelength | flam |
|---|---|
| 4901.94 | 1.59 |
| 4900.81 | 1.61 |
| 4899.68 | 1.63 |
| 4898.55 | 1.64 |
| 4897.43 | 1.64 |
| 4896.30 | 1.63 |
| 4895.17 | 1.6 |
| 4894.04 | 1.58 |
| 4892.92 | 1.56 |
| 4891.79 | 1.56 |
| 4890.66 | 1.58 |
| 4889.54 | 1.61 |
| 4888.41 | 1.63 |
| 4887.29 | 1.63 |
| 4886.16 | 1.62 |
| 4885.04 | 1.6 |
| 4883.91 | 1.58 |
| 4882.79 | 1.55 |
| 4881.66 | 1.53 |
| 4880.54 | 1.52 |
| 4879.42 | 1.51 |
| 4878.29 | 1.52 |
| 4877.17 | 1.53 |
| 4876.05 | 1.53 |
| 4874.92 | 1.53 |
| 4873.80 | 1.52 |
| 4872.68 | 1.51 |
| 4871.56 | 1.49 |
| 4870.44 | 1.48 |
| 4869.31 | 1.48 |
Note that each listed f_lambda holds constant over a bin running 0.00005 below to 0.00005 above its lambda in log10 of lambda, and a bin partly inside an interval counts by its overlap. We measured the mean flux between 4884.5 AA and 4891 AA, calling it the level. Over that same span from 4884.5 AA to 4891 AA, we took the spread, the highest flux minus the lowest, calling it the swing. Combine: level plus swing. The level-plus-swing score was 1.66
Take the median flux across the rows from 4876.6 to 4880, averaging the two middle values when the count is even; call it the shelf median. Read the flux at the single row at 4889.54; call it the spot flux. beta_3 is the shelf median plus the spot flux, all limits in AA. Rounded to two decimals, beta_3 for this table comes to 3.13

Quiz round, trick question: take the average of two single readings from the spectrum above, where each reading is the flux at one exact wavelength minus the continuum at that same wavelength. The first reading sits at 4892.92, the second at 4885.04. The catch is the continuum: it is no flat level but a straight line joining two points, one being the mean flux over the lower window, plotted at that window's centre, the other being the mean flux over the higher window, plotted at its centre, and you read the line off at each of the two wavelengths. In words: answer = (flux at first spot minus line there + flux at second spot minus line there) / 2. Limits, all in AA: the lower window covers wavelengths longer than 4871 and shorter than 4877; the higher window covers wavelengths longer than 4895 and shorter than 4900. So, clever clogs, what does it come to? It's -0.01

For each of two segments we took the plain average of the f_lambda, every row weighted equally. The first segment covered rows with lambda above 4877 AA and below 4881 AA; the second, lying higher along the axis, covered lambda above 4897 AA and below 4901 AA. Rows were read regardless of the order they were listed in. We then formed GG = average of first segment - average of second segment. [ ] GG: -0.11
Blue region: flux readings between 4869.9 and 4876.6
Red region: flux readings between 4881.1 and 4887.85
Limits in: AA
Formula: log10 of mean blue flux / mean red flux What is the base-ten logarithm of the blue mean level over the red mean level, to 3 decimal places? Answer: -0.021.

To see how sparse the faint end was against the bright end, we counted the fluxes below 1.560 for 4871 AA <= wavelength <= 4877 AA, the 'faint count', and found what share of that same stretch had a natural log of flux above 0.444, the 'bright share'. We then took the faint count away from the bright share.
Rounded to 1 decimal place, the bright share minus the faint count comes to -5.0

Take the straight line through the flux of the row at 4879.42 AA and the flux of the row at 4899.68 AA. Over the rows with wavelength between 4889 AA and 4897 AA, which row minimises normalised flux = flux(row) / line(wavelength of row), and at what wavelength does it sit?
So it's 4892.92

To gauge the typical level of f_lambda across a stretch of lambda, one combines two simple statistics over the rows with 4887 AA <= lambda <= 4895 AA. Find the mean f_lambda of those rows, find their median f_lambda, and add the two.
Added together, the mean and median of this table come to 3.17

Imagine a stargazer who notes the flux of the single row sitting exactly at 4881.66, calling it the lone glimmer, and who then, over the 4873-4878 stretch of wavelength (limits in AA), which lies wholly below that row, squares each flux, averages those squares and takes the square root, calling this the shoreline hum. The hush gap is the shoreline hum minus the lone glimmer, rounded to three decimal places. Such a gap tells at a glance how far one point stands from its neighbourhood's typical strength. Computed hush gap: -0.002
